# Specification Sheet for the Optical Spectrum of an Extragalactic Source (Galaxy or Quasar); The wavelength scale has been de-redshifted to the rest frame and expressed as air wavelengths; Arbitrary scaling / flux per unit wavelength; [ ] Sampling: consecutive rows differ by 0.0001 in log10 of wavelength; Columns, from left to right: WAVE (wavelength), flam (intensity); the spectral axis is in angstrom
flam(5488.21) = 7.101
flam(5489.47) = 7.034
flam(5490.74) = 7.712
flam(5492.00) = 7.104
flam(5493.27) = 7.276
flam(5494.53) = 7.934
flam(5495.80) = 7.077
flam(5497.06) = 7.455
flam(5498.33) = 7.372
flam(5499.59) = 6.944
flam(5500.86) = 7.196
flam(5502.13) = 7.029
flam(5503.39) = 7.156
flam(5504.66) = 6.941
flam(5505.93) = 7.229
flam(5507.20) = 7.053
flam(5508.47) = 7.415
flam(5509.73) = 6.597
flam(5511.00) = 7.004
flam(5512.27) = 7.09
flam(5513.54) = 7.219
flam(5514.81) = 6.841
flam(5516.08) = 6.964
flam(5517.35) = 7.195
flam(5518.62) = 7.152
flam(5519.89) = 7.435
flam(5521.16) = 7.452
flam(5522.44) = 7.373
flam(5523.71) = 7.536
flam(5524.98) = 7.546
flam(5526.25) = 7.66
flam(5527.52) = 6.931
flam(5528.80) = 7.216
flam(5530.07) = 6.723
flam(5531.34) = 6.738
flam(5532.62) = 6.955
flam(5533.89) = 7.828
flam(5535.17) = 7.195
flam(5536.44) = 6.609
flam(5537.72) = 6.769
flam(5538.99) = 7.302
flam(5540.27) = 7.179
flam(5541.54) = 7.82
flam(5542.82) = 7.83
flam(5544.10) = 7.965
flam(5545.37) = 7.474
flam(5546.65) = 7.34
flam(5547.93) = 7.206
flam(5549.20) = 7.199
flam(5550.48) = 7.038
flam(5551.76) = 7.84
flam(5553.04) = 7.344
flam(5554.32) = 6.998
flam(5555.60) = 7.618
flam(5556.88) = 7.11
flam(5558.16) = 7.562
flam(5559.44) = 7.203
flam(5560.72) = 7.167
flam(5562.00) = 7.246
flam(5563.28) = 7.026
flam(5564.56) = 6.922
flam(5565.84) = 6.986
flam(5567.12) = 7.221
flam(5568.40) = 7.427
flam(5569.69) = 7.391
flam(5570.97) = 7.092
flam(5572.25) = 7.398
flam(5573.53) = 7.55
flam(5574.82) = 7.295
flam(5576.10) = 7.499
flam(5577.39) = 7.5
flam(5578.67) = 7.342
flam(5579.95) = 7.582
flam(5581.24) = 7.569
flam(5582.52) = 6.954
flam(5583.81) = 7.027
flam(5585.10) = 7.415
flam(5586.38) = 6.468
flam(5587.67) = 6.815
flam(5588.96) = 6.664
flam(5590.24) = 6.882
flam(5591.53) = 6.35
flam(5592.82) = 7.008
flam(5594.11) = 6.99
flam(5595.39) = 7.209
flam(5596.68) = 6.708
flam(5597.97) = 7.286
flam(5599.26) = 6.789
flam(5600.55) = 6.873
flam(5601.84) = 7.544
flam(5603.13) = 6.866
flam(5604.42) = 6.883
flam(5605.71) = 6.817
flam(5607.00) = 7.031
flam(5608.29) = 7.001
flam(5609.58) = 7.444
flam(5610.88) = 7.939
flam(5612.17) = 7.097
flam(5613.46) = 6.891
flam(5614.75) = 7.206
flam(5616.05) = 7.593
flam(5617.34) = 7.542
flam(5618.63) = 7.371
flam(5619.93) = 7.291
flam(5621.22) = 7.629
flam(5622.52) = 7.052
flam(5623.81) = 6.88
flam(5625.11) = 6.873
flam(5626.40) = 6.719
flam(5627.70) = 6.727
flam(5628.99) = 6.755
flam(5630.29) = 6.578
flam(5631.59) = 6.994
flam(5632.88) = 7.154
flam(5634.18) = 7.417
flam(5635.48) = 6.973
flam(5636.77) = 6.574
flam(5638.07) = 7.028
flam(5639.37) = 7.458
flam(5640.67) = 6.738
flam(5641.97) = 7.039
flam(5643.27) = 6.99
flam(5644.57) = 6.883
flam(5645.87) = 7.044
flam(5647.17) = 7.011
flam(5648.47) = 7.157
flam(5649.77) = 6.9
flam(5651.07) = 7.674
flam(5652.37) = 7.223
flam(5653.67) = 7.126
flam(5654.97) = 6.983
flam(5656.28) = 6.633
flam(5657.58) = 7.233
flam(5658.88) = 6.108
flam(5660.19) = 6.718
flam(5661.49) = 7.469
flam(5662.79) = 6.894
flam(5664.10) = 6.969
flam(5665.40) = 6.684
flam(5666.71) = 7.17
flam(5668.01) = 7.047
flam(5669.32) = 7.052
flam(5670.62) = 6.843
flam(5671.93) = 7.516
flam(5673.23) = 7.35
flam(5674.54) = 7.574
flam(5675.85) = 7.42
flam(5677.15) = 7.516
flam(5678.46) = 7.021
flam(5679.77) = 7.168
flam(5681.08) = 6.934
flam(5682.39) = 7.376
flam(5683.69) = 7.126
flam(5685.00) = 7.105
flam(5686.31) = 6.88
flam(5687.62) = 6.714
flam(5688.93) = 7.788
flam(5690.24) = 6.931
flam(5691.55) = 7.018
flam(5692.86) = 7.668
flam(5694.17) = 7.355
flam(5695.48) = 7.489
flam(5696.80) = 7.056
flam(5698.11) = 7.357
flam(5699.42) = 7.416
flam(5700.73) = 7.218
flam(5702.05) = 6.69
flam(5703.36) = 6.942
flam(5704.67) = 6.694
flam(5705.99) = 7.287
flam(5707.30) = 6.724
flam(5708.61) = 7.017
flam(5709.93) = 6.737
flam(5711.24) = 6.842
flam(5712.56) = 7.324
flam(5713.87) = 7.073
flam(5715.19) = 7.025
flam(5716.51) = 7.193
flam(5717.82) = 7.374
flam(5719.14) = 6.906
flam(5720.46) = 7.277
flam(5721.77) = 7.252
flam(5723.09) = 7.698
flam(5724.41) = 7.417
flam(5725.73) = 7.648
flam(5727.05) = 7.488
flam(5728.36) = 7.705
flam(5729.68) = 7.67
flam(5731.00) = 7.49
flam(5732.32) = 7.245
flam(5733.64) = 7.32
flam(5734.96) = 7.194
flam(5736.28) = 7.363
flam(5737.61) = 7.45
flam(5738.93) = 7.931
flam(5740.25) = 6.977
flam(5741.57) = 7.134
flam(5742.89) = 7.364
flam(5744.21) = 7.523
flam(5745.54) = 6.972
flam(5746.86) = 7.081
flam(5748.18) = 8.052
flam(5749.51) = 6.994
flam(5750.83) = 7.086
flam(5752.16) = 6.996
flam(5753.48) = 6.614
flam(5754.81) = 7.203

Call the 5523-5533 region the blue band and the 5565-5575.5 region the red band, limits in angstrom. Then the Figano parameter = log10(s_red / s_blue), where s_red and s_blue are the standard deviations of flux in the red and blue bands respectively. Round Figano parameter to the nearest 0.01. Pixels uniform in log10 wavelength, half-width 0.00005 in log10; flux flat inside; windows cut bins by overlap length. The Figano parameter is -0.31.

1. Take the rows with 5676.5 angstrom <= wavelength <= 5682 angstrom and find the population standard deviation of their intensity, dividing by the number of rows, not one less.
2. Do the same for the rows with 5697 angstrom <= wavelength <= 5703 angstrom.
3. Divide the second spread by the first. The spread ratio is 1.29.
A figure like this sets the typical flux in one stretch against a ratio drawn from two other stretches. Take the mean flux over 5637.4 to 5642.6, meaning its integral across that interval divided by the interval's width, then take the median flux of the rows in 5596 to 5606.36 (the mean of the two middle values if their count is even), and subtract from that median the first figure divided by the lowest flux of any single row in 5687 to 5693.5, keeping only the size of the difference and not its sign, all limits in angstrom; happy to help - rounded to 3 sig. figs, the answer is 5.82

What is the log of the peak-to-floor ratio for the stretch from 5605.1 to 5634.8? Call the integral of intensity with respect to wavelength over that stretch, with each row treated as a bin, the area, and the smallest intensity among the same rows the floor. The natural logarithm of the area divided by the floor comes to 3.5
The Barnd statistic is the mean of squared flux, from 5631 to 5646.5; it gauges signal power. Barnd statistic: 49.4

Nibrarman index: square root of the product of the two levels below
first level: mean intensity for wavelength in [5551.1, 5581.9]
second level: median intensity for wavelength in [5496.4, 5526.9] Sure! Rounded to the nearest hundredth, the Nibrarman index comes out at 7.26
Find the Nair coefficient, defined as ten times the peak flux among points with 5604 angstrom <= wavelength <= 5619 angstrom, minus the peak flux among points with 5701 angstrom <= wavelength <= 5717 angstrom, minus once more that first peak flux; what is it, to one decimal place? 64.1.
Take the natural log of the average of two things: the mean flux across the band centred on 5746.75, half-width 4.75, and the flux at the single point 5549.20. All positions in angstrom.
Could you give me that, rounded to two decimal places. 1.98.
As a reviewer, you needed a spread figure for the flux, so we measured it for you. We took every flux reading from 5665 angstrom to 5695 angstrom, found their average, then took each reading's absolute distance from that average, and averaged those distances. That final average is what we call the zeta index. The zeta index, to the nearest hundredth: 0.25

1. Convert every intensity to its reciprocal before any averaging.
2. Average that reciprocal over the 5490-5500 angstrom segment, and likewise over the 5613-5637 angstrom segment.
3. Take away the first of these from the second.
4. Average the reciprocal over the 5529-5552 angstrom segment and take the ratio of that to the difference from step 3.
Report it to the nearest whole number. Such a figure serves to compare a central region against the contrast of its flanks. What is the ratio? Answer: 24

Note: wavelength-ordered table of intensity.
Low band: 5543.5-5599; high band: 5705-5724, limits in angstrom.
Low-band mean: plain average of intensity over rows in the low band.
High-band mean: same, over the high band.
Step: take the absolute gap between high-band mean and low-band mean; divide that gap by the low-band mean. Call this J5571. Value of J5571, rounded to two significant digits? 0.012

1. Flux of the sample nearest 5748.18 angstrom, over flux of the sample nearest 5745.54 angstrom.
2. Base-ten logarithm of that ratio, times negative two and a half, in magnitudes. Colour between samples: -0.156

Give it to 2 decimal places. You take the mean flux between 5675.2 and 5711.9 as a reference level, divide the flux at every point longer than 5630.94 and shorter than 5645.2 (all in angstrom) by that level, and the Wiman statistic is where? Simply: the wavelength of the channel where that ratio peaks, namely 5639.37 angstrom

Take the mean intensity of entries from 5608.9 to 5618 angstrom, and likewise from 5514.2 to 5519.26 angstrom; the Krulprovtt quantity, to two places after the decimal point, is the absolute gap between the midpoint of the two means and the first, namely 0.17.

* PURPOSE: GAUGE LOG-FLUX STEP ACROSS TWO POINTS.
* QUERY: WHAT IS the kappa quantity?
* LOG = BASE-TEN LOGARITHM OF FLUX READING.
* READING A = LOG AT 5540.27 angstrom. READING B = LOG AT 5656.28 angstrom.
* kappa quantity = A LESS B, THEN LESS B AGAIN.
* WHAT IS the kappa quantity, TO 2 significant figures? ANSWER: -0.79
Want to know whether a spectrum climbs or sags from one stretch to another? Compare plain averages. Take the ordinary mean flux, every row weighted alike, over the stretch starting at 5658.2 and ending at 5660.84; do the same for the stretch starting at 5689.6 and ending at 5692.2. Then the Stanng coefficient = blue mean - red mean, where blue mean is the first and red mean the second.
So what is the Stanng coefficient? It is -0.56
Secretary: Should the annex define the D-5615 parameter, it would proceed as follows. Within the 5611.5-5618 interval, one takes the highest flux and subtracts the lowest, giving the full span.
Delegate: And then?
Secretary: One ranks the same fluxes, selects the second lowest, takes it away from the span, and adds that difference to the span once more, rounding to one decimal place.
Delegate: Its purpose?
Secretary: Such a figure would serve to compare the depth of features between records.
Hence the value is -5.7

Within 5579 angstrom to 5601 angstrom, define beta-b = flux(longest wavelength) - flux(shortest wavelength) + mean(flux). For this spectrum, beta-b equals 6.27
